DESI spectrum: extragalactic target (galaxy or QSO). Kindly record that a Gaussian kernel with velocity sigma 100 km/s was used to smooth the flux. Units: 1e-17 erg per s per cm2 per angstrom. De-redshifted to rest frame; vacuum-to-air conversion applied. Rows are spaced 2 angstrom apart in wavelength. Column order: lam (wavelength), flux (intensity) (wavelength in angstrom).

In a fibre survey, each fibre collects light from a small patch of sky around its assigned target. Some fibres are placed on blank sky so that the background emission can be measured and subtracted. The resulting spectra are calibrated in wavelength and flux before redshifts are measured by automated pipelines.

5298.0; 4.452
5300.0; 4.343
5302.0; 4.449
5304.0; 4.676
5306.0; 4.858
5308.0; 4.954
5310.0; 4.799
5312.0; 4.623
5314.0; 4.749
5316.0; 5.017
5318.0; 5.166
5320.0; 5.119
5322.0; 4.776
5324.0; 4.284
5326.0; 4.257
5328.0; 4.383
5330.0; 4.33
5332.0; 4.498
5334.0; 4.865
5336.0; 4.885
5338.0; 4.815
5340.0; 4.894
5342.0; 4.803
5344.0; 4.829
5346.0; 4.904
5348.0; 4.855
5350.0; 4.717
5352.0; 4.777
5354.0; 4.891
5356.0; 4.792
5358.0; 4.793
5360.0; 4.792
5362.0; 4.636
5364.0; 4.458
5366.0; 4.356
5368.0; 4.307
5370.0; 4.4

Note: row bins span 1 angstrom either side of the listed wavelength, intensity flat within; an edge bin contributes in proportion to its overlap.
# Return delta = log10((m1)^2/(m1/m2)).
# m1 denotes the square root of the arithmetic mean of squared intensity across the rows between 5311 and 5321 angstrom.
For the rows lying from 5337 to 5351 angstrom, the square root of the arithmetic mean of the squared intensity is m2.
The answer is 1.38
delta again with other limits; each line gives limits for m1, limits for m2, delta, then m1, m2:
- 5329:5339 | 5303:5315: 1.35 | 4.68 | 4.78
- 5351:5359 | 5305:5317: 1.37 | 4.81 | 4.84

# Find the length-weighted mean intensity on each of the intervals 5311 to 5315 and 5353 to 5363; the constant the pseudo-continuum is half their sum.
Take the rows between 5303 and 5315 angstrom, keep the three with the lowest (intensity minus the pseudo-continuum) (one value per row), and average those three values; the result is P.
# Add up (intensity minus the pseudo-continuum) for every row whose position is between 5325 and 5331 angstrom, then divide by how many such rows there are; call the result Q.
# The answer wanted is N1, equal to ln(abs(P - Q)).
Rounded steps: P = -0.05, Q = -0.41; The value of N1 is -1.0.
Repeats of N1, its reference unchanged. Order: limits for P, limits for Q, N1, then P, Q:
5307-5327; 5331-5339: -1.0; -0.35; 0.03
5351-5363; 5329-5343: -4.8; 0.00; -0.01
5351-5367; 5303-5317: -1.1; -0.25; 0.08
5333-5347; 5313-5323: -1.9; 0.08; 0.23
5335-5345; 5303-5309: -4.3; 0.08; 0.10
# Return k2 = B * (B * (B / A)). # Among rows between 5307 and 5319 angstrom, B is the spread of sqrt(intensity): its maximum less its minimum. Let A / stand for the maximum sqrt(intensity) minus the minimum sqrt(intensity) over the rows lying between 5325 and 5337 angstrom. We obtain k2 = 0.01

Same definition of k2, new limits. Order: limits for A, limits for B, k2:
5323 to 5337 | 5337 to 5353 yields 0.00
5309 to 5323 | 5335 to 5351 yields 0.00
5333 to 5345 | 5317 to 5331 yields 0.45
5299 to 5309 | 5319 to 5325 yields 0.05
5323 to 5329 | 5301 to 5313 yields 0.05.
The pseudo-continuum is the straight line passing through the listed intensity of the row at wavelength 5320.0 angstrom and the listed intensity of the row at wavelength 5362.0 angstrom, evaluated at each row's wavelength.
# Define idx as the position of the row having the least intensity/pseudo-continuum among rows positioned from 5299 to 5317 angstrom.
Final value 5300.0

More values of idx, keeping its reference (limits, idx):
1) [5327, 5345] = 5330.0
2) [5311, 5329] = 5326.0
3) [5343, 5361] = 5350.0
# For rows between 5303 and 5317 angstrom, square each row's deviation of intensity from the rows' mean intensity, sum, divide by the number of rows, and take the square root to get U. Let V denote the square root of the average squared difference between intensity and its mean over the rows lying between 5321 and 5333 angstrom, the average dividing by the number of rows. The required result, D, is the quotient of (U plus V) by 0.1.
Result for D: 3.1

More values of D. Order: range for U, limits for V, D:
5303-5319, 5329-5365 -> 3.3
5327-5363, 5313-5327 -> 5.2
